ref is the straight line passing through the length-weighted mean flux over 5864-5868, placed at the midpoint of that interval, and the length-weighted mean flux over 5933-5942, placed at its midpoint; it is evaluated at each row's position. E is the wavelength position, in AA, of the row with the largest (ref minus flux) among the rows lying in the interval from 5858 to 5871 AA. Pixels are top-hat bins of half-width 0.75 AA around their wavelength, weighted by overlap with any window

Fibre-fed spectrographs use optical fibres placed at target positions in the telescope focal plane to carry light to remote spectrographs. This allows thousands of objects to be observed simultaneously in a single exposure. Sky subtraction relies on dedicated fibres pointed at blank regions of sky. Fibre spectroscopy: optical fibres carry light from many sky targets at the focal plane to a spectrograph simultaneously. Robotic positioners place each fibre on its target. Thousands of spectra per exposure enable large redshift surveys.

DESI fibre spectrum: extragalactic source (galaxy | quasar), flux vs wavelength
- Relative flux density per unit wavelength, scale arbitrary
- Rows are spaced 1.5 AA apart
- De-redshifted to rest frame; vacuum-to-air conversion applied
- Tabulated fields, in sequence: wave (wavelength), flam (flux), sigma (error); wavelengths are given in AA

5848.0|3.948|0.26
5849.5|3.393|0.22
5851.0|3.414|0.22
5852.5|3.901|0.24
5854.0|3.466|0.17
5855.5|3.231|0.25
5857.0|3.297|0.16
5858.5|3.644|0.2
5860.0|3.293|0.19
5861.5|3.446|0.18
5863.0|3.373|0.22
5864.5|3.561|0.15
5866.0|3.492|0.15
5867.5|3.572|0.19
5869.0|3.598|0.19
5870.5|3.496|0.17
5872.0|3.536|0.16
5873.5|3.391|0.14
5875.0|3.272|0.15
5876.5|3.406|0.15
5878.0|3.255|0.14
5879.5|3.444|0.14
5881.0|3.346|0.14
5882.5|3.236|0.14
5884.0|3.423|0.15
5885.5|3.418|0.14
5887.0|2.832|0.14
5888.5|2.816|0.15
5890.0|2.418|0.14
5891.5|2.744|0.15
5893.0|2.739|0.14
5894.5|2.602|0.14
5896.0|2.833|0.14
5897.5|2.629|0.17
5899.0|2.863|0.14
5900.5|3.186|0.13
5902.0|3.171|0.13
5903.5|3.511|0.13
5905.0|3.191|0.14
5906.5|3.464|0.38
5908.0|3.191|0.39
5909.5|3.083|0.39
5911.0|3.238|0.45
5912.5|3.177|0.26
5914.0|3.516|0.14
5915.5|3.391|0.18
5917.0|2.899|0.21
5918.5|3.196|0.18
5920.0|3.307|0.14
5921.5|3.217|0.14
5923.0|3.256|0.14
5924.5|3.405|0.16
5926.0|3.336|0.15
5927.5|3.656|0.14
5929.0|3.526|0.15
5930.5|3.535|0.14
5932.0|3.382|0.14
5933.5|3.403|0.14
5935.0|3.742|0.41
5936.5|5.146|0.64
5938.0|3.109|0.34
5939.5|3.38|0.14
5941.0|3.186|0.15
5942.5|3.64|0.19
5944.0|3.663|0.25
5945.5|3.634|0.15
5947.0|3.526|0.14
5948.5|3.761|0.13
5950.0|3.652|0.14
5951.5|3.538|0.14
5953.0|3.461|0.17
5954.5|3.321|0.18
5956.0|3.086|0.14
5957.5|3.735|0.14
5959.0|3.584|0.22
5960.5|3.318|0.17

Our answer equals 5860.0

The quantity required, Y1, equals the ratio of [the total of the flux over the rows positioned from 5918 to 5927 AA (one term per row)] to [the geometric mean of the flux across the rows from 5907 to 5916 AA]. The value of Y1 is 6.04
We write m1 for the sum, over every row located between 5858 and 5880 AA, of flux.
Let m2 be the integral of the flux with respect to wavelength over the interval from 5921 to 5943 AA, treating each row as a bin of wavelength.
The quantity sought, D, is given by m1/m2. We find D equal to 0.667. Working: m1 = 51.8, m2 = 78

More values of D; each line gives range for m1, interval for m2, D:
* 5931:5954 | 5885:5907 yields 0.835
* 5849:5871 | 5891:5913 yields 0.779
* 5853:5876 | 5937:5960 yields 0.642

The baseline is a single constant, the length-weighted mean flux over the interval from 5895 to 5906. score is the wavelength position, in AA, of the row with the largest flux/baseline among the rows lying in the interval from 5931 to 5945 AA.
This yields 5936.5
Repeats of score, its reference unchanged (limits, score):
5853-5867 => 5858.5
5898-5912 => 5903.5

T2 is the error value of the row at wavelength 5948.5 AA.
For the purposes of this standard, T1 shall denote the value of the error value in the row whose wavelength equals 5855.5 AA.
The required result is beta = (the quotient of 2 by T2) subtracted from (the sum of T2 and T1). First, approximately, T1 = 0.25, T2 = 0.130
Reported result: -15.0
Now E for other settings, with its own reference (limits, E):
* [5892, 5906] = 5894.5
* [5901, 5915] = 5909.5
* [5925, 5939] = 5938.0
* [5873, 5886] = 5882.5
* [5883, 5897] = 5890.0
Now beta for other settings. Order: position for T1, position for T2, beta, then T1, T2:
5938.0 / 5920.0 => -13.8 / 0.34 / 0.140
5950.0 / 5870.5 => -11.5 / 0.14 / 0.170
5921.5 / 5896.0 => -14.0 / 0.14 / 0.140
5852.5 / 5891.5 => -12.9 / 0.24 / 0.150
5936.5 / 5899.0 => -13.5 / 0.64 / 0.140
